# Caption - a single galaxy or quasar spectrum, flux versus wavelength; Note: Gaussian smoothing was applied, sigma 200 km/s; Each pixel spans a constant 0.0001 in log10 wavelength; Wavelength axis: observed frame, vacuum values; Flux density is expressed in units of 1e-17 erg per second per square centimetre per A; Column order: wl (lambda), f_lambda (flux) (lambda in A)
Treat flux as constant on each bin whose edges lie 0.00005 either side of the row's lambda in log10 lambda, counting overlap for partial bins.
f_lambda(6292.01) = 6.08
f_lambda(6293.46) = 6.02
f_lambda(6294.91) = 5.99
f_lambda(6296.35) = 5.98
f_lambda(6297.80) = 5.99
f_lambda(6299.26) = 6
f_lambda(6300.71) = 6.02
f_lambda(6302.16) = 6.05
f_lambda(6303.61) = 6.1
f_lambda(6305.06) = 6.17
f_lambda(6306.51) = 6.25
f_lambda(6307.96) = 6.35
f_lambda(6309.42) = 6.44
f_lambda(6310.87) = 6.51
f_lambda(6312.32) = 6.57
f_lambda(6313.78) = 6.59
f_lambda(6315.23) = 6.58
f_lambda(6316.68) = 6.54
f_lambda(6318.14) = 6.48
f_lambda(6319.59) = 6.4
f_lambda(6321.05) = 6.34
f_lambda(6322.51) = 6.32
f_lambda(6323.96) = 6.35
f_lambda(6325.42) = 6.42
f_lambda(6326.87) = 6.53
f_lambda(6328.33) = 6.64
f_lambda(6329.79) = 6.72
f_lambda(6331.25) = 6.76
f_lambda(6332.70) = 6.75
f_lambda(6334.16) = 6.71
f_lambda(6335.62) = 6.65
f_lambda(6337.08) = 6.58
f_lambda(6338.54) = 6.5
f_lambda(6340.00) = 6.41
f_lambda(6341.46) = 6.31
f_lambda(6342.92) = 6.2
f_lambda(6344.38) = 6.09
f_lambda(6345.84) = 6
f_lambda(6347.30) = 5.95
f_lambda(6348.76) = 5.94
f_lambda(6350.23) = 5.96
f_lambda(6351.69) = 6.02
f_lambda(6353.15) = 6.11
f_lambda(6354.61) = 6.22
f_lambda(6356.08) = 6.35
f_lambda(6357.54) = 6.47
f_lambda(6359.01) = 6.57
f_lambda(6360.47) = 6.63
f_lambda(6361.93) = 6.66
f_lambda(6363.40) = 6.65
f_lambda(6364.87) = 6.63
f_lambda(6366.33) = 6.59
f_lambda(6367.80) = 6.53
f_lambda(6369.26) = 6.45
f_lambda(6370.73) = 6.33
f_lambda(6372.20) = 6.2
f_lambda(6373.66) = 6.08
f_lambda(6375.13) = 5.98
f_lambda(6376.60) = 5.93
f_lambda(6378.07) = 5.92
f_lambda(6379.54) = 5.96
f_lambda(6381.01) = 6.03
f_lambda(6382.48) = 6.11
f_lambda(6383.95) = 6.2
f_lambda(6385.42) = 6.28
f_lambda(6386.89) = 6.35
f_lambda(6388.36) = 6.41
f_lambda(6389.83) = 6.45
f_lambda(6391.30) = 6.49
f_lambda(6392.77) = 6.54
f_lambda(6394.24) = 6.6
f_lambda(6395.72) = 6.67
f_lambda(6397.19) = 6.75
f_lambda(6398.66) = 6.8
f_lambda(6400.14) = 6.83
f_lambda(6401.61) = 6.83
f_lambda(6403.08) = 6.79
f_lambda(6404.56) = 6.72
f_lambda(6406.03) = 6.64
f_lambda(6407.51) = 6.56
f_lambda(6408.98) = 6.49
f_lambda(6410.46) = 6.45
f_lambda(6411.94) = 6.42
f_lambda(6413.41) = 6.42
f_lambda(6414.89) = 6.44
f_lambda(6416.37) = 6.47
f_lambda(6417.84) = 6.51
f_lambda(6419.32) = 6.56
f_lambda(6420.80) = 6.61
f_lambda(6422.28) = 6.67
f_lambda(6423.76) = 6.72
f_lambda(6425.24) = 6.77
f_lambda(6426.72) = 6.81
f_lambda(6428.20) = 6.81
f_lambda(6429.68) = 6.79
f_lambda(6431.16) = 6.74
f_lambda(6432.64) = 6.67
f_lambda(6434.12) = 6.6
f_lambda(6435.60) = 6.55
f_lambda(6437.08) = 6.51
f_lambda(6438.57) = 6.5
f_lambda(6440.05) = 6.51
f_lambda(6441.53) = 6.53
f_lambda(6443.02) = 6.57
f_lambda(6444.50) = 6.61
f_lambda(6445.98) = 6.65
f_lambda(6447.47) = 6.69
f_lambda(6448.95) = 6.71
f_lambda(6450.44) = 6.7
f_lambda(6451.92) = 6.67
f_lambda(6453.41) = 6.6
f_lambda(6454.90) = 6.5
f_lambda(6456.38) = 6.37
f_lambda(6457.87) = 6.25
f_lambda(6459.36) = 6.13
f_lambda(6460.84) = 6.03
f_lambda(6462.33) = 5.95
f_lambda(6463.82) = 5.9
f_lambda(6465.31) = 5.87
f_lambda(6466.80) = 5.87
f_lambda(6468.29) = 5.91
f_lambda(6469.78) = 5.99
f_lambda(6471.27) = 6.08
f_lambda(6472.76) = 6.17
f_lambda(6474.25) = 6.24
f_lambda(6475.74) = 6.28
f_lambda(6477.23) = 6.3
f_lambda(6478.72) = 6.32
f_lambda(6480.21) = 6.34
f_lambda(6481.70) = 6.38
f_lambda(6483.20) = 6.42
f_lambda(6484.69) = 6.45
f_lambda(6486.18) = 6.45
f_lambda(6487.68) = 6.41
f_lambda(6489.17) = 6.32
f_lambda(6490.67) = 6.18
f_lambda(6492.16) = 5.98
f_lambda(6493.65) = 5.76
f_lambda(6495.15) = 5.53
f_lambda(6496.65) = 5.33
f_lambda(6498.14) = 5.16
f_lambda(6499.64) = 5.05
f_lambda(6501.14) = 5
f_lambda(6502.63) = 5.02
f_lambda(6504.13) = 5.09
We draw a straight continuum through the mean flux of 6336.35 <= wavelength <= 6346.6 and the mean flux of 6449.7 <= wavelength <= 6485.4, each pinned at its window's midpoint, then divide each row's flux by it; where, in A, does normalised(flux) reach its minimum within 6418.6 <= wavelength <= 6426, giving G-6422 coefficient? 6419.32 A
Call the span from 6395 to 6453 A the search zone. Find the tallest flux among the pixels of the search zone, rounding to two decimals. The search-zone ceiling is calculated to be 6.83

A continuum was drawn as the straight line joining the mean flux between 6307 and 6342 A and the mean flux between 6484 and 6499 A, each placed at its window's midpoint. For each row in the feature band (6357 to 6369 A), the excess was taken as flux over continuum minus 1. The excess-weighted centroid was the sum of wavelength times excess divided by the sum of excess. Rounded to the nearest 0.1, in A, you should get 6363.1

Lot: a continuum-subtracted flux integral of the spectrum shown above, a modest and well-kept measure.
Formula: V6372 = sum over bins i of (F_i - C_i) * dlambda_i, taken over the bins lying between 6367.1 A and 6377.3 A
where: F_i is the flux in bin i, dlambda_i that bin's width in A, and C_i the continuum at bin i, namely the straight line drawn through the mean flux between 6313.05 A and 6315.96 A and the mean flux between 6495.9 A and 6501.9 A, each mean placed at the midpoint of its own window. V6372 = 1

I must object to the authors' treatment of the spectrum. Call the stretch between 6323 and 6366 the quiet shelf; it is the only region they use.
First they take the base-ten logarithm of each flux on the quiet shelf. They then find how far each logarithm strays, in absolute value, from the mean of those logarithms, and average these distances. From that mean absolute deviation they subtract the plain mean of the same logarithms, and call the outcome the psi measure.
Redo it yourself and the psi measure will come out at -0.79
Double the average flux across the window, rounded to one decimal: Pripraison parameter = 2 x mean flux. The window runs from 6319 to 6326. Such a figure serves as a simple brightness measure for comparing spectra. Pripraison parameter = 12.7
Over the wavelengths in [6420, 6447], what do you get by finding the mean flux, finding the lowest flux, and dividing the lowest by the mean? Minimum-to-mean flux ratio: 0.978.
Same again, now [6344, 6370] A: 0.939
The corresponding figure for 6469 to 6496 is 0.892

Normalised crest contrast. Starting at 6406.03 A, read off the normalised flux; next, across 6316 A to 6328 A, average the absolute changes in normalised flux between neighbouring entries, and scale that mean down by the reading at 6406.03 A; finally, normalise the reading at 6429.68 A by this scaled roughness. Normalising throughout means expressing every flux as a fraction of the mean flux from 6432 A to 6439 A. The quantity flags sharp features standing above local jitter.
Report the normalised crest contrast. 112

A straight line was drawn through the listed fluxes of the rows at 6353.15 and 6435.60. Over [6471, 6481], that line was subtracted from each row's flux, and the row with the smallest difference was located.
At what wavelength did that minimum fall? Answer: 6471.27 A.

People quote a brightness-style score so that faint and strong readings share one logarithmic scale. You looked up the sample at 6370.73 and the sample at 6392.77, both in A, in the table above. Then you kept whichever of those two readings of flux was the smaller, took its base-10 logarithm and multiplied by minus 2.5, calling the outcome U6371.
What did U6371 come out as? -2.00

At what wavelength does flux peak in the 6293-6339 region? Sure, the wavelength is 6331.25 A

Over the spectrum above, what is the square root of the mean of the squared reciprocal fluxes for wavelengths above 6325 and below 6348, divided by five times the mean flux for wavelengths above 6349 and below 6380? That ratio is 0.0049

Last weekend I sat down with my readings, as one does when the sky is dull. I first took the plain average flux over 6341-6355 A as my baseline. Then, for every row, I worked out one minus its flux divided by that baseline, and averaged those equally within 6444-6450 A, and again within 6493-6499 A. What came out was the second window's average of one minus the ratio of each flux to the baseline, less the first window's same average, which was 0.20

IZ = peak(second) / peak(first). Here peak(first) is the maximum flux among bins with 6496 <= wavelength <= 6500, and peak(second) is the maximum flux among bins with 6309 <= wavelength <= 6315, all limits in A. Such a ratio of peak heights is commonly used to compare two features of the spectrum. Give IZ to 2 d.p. 1.24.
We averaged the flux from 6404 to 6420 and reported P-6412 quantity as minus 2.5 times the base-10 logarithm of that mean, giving -2.035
